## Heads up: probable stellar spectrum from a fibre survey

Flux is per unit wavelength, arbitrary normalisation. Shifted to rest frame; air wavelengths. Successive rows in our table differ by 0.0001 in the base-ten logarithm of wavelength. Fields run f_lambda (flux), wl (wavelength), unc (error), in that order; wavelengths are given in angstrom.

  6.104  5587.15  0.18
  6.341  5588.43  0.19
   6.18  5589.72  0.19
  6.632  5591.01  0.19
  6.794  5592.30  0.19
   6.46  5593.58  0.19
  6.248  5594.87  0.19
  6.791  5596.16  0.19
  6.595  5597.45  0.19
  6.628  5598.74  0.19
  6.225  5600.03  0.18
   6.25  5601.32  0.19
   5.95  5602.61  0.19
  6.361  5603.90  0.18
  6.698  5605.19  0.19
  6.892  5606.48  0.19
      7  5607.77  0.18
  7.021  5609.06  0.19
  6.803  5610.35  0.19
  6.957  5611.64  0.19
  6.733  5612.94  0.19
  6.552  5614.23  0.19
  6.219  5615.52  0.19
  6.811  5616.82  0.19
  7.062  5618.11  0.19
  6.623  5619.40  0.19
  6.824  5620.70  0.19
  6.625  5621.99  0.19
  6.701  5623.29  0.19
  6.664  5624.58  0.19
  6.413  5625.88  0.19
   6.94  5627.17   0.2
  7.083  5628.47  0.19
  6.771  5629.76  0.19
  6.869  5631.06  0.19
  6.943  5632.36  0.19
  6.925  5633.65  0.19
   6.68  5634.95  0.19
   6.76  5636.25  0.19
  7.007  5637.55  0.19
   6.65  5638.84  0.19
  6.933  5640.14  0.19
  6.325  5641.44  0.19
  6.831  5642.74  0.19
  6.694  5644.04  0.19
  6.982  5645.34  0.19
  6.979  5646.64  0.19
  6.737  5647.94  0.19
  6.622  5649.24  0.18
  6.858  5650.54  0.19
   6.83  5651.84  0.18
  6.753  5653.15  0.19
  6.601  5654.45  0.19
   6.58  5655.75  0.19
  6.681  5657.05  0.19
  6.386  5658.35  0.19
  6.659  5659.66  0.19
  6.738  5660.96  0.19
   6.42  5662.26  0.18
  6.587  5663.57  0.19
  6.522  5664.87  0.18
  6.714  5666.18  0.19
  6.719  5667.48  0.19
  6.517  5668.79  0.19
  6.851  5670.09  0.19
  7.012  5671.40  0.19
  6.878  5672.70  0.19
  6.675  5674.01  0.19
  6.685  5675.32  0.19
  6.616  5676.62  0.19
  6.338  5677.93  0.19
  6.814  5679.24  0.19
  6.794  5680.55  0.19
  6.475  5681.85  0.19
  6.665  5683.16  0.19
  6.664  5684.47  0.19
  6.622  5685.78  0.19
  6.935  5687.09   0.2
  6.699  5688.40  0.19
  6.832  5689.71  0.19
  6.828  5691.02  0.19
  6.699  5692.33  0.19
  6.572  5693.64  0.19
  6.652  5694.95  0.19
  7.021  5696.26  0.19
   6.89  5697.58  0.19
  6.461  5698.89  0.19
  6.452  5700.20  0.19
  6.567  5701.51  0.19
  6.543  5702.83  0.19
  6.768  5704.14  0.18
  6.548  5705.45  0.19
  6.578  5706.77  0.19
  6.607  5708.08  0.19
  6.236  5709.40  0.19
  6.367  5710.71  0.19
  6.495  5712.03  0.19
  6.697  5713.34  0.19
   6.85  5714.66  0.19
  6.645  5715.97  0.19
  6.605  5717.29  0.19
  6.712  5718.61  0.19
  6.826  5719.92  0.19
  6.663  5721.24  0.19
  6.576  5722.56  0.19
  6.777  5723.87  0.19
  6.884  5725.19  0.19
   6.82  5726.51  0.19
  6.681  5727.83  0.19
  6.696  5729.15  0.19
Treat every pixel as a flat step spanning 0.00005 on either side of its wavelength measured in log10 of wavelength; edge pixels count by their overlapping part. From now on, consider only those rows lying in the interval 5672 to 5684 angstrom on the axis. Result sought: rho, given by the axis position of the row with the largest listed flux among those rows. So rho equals 5672.70 angstrom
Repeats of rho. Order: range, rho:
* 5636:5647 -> 5637.55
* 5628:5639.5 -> 5628.47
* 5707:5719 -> 5714.66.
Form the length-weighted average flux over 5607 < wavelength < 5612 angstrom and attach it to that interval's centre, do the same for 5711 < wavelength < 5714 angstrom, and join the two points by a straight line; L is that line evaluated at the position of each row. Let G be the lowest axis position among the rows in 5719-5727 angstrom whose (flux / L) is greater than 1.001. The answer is 5719.92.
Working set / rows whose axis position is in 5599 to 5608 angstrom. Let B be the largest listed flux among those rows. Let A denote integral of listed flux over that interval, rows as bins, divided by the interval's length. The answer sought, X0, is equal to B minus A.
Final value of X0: 0.53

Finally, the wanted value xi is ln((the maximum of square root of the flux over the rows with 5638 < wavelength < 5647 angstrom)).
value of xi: 0.972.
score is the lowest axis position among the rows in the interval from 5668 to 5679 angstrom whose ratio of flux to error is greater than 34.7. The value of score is 5670.09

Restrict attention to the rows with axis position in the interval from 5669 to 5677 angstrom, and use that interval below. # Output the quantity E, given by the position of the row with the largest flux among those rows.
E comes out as 5671.40 angstrom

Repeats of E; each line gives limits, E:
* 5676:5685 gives 5679.24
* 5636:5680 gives 5671.40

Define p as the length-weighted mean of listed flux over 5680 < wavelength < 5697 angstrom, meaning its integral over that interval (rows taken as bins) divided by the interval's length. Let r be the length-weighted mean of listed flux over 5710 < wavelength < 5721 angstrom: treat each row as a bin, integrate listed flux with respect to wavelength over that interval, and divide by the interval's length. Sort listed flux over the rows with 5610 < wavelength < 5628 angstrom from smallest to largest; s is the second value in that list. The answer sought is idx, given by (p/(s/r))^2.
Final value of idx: 48.7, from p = 6.73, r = 6.65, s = 6.413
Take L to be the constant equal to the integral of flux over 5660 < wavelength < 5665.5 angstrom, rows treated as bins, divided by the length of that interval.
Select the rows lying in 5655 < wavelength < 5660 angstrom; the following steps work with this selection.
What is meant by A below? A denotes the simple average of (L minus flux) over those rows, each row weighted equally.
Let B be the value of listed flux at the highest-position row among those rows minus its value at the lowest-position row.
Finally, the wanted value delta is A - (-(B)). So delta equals 0.08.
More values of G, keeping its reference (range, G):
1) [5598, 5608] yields 5607.77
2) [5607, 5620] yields 5607.77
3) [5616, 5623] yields 5618.11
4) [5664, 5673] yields 5670.09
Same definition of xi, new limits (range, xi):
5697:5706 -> 0.965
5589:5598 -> 0.958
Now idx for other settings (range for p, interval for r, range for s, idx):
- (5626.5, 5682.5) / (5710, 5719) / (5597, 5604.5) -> 51.2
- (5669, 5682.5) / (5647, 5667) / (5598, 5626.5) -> 51.5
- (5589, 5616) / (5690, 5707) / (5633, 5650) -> 43.7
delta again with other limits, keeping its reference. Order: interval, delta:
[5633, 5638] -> -0.18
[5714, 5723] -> -0.39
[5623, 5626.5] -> -0.30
